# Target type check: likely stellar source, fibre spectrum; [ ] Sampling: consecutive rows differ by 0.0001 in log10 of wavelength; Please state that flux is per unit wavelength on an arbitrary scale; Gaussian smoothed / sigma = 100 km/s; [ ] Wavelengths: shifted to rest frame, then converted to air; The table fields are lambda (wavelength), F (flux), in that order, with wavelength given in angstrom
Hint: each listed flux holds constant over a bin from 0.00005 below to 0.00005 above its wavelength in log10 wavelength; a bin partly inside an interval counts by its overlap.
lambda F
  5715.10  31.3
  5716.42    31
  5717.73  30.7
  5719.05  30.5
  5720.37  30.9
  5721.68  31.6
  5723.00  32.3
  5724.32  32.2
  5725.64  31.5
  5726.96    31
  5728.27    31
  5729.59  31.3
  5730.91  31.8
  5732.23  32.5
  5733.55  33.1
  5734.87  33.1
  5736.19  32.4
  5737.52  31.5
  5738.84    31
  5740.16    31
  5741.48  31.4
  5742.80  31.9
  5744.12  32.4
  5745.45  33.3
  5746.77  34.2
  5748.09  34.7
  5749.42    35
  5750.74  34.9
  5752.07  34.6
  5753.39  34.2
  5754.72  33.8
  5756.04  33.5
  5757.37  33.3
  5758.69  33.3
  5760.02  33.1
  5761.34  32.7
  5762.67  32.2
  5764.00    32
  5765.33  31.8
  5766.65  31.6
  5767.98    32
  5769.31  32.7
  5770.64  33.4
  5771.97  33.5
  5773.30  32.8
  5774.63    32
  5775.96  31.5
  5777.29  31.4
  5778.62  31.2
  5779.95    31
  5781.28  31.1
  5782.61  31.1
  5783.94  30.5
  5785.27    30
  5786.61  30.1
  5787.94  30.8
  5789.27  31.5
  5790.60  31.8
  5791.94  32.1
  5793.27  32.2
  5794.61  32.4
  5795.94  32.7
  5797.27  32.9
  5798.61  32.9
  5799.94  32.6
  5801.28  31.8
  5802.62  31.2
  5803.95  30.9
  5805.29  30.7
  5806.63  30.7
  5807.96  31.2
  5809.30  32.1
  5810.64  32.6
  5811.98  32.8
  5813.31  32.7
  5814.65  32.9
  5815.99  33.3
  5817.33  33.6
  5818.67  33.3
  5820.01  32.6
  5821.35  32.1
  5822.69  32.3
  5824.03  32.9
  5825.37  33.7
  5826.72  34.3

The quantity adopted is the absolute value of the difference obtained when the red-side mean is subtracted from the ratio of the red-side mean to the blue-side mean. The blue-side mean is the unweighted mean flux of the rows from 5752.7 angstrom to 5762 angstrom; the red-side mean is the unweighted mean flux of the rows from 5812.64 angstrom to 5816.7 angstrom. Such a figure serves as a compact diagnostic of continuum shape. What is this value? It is 32.0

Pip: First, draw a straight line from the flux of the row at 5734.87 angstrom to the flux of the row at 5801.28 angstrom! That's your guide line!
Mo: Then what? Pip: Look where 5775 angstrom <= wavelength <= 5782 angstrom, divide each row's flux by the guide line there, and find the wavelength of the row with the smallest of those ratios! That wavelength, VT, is 5779.95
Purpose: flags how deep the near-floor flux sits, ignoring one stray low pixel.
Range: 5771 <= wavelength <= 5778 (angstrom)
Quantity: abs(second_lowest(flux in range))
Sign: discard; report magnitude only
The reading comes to 31.5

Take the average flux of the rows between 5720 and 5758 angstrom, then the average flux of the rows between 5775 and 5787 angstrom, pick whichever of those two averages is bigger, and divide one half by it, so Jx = 0.0153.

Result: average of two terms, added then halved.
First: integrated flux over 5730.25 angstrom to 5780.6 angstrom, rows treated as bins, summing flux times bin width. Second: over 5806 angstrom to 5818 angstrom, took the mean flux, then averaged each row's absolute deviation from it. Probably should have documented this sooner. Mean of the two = 823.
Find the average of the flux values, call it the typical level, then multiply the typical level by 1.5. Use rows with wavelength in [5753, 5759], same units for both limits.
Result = 50.4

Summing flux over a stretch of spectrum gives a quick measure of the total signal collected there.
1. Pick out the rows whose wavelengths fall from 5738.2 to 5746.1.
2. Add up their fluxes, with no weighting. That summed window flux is 191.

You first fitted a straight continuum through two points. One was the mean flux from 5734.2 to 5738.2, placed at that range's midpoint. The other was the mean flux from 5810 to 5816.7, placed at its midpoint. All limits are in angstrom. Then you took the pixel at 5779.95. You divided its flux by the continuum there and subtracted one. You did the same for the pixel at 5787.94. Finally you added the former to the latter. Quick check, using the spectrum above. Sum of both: -0.11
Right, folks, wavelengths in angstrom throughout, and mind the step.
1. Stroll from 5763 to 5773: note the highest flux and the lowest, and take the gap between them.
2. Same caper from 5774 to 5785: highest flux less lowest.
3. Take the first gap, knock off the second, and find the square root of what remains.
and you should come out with 0.63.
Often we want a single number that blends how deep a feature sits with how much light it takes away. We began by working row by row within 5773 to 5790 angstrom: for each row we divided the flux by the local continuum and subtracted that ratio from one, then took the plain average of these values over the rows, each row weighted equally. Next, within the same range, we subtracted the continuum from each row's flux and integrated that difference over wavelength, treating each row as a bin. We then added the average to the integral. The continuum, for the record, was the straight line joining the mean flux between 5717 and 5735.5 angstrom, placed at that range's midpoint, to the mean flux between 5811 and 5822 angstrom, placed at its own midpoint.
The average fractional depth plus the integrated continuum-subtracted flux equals -22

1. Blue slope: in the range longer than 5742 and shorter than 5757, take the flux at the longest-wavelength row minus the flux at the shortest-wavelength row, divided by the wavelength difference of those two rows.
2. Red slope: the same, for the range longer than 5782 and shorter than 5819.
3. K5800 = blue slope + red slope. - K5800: 0.18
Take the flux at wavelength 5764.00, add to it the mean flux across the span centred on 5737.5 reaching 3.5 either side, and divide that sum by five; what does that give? 12.76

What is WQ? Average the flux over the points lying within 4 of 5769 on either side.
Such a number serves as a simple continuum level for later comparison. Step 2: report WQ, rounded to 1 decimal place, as 32.5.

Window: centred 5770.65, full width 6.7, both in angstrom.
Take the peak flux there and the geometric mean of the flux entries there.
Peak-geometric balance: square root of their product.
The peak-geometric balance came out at 33.2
